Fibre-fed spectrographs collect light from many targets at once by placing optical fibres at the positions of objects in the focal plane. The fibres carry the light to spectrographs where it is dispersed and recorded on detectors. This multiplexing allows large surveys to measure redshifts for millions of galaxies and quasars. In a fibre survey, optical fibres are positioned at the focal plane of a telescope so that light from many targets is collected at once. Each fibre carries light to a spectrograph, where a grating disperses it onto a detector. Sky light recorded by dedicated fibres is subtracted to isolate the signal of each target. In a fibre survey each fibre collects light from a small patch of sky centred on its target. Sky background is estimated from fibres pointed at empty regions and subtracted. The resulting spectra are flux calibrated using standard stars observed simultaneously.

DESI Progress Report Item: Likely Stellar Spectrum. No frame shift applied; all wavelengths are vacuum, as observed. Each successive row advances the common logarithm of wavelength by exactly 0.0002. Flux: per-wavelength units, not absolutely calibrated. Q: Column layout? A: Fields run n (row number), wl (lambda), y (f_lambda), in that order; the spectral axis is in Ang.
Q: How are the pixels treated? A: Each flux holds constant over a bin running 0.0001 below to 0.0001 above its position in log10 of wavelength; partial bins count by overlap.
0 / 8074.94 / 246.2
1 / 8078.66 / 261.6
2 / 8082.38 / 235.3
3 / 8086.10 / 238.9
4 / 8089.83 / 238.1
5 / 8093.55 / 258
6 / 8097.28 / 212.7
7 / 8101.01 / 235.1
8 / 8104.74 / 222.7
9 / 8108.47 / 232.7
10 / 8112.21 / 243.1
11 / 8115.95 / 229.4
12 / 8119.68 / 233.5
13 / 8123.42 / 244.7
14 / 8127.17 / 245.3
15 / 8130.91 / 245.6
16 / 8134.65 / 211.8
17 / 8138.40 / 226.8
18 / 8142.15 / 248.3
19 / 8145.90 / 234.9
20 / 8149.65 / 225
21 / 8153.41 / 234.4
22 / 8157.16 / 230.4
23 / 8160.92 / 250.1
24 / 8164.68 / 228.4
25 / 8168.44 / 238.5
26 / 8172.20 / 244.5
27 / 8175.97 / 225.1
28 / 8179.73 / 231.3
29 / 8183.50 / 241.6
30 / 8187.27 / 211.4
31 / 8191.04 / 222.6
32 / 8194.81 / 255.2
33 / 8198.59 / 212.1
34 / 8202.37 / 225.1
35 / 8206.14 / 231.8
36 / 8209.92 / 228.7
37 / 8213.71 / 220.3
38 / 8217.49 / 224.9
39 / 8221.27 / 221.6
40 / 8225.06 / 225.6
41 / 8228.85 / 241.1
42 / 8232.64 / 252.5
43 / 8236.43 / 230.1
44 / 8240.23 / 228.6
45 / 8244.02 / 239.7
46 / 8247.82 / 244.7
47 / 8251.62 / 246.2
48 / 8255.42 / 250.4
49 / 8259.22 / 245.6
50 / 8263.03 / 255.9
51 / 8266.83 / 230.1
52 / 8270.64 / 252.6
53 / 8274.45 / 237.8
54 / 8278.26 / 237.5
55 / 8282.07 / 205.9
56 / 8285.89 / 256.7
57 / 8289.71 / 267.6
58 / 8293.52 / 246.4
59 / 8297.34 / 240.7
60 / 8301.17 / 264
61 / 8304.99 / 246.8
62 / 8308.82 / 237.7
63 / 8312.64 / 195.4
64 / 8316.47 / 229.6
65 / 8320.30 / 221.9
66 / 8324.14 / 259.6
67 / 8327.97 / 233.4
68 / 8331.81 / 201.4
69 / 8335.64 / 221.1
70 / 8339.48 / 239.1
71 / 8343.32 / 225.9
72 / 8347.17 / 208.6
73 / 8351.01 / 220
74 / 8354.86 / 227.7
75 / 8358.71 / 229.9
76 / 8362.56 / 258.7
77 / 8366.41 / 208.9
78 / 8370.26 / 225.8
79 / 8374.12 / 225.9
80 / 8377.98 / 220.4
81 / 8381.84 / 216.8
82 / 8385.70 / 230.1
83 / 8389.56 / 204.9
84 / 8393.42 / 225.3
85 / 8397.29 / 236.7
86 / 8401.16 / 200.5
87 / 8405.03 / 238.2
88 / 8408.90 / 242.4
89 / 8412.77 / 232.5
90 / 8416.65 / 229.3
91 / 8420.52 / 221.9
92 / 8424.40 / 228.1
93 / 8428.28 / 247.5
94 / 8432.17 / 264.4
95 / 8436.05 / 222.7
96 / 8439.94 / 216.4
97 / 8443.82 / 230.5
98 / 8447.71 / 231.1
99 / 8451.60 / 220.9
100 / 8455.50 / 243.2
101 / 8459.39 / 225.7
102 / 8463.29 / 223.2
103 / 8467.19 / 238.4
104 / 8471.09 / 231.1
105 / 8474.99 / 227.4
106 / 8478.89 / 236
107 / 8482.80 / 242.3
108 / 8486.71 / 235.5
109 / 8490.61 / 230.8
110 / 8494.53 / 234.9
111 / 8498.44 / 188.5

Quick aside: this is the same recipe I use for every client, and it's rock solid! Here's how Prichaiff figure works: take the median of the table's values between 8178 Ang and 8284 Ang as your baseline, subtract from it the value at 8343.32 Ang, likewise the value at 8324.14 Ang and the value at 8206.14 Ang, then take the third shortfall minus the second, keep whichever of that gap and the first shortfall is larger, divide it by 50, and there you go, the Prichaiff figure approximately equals 0.56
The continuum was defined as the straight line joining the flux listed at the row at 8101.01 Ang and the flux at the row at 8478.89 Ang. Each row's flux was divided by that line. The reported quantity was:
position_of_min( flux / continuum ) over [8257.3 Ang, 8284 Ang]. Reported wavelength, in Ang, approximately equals 8282.07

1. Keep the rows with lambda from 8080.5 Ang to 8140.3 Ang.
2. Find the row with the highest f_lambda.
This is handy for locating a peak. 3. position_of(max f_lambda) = 8093.55 Ang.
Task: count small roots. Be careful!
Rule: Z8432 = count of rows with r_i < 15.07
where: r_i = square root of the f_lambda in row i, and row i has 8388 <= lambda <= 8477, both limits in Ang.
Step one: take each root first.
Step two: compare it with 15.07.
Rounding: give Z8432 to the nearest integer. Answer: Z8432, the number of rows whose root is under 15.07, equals 9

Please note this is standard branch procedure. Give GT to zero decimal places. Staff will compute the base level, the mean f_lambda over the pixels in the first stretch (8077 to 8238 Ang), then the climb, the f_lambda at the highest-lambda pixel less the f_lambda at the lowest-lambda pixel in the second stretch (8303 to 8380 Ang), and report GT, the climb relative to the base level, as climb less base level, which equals -260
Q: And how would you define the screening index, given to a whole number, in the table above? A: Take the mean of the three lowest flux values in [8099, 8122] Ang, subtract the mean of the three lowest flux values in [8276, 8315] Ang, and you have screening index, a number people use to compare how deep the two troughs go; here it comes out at 15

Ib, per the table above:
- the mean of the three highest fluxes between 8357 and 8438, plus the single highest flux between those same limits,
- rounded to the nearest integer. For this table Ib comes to 521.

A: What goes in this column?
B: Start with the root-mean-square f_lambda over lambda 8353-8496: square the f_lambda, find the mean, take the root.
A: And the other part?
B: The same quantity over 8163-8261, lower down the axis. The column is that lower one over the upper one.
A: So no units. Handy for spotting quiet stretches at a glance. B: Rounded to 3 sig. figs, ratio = 1.01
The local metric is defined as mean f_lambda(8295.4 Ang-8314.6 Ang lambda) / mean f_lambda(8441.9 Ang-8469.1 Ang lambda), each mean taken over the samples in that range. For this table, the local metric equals 1.03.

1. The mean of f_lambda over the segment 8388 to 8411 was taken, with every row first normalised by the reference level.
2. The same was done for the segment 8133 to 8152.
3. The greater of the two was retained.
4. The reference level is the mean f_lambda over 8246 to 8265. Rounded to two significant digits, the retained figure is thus 0.92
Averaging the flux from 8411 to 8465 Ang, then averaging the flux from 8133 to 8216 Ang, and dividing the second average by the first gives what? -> 1.00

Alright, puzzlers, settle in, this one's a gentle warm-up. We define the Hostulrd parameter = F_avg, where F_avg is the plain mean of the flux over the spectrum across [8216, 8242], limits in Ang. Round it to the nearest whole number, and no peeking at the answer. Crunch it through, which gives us 232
